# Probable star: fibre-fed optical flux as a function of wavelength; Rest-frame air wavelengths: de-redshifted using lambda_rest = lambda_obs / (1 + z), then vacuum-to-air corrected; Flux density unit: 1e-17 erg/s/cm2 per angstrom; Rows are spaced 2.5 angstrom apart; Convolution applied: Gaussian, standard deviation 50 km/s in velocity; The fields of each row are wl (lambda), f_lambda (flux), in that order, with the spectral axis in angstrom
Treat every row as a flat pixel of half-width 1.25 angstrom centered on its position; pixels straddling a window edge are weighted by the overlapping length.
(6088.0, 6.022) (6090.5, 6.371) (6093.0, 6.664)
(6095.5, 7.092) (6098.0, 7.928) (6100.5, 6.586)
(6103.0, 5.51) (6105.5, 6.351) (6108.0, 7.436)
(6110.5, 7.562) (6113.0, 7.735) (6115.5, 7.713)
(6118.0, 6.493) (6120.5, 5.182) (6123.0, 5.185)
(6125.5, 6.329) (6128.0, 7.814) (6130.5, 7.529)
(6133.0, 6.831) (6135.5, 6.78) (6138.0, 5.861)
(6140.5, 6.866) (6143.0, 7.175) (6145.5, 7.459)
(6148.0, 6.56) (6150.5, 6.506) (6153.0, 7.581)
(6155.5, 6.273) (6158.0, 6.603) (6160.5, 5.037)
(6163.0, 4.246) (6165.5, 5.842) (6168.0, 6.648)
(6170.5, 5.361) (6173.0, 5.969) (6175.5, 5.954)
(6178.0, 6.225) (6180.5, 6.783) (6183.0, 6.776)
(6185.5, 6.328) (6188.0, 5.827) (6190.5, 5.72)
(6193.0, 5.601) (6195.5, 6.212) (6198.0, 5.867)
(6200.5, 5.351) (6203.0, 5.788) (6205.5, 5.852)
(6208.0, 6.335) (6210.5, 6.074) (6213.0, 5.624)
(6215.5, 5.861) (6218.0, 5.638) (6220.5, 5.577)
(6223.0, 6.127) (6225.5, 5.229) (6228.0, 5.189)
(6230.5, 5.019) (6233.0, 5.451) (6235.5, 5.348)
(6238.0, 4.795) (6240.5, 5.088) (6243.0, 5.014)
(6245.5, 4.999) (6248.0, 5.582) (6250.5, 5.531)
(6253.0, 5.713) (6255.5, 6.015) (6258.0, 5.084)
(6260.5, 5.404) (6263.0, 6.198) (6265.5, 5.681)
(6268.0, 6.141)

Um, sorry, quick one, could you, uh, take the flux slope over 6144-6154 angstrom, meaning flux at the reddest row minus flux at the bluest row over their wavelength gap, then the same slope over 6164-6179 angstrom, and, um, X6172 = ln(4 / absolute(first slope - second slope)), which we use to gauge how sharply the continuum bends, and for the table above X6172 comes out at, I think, 5.6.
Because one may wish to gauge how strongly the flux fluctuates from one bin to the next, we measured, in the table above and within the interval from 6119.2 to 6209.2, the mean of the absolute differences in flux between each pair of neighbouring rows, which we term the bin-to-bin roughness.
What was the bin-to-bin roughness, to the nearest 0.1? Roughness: 0.6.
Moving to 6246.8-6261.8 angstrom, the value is 0.4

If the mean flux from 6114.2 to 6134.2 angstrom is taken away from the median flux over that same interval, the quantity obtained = 0.03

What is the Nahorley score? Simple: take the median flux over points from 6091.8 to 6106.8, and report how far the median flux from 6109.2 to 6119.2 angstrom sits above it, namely 1.0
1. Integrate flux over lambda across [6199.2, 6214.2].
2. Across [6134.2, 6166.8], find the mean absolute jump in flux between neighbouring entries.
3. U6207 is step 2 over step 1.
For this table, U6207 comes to 0.0096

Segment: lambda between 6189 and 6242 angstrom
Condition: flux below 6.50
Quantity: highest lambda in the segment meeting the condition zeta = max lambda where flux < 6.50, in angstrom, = 6240.5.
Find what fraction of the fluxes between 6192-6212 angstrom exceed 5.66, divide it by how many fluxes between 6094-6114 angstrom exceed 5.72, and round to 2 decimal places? 0.11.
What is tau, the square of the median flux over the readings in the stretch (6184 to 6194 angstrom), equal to 33.3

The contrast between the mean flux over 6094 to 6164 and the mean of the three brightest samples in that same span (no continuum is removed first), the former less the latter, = -1.17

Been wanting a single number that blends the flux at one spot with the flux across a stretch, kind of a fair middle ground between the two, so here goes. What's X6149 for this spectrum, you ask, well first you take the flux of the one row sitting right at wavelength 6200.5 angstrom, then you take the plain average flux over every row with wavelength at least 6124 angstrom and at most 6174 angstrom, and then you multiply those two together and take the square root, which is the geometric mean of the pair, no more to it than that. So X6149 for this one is 5.88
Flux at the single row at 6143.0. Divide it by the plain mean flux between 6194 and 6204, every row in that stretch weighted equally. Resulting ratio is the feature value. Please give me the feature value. 1.24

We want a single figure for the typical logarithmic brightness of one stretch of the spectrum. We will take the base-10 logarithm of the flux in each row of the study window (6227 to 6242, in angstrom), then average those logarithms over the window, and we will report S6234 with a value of 0.71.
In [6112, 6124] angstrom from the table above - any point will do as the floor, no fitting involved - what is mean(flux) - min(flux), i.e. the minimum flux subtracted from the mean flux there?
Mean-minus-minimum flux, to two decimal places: 1.28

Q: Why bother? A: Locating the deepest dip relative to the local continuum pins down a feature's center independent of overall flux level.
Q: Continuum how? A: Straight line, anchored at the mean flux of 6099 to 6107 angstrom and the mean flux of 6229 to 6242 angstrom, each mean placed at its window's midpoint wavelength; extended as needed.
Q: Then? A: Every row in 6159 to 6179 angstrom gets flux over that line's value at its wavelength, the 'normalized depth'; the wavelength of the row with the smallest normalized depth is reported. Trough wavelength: 6163.0 angstrom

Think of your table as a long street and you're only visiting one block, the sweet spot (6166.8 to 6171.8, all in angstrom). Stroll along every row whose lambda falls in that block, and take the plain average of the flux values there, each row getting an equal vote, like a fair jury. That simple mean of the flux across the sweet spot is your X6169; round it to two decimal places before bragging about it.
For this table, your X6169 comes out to 6.00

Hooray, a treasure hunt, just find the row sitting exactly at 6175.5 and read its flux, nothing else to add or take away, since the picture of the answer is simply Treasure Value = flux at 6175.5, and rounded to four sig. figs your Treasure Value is 5.954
